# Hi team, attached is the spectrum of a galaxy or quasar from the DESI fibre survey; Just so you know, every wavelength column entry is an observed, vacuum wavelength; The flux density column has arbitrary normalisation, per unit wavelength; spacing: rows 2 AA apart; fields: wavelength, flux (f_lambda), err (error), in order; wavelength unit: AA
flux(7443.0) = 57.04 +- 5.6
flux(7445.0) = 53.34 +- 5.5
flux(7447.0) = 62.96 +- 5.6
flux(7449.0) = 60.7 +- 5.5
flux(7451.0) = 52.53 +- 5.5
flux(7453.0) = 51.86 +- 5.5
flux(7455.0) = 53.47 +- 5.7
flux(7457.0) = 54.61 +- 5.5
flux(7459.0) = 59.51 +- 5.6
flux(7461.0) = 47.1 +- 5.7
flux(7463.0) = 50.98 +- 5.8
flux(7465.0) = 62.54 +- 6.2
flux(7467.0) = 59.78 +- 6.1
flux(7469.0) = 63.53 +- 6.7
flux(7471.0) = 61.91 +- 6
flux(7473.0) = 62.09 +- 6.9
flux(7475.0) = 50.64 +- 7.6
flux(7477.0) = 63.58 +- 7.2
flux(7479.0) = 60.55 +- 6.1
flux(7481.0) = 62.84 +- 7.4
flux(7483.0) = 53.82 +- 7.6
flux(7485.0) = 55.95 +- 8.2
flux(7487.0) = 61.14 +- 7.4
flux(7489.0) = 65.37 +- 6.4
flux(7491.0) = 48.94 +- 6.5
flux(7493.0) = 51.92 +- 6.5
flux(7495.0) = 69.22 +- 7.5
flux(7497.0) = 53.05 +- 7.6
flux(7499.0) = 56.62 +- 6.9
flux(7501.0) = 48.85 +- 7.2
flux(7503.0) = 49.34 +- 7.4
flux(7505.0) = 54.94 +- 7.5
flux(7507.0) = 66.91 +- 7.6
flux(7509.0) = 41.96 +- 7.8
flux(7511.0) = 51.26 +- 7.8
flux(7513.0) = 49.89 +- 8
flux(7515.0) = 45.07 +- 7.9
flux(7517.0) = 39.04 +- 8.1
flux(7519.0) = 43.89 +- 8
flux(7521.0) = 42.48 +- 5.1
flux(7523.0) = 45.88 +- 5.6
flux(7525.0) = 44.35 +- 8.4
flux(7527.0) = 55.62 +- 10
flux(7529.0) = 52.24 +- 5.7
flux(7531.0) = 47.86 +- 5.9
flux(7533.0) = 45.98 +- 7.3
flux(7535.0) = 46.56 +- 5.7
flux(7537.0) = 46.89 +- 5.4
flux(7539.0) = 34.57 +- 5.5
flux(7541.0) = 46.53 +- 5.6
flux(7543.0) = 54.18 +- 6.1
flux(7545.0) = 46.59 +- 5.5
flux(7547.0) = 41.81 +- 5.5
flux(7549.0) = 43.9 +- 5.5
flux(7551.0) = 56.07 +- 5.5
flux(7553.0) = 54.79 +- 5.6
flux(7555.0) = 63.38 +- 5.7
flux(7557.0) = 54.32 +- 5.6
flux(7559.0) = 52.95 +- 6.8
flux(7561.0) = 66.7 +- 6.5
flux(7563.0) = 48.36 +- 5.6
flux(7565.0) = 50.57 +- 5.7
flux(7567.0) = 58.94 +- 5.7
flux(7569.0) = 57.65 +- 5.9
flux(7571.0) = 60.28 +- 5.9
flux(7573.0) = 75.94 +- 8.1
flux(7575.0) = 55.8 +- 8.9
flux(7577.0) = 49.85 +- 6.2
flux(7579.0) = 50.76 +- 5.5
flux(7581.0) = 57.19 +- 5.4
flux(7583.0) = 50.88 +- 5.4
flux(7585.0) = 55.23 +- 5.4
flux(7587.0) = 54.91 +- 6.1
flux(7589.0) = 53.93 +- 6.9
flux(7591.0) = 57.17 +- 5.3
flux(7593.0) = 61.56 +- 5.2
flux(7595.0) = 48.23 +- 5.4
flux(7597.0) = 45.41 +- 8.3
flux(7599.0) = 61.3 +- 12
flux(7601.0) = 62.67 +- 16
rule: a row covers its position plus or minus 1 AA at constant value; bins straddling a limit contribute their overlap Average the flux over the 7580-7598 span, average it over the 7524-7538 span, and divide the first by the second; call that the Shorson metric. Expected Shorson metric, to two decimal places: 1.11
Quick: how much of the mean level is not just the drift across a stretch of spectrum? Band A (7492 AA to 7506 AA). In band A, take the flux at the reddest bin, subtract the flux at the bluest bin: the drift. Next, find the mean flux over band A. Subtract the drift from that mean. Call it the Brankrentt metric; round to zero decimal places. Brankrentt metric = 52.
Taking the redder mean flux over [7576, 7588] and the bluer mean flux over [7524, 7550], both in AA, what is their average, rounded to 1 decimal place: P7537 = 49.9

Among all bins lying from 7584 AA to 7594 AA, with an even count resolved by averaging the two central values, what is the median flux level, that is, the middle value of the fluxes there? 55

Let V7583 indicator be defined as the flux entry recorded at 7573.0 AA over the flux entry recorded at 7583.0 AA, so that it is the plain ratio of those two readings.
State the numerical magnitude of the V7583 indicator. 1.49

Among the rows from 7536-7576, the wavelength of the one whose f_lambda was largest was 7573.0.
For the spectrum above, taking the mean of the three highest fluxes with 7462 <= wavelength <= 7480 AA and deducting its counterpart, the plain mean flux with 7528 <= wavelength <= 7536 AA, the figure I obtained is 15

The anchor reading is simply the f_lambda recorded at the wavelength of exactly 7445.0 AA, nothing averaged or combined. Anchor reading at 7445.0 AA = 53.34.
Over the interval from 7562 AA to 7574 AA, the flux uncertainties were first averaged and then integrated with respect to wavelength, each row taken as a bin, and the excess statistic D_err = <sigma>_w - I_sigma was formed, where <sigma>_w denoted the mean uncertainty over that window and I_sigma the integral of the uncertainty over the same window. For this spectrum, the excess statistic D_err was -68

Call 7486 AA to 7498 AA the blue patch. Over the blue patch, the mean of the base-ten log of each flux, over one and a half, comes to 1.17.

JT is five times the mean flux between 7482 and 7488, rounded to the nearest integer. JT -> 285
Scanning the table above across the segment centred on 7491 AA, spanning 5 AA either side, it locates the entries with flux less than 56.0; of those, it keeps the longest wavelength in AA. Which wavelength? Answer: 7493.0 AA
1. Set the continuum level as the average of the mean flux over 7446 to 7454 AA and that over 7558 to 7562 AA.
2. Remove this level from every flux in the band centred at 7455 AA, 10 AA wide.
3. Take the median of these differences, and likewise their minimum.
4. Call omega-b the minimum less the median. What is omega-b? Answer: -2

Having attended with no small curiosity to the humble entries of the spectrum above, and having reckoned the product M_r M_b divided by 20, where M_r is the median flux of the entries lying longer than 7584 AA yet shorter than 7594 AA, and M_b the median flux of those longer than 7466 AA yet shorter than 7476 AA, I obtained 171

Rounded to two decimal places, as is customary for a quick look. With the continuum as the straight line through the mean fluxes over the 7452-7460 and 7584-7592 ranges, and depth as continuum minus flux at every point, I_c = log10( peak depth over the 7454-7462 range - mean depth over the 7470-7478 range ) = 1.09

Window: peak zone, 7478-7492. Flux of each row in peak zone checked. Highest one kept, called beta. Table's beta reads 65.37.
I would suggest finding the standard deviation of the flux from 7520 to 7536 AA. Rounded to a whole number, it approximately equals 4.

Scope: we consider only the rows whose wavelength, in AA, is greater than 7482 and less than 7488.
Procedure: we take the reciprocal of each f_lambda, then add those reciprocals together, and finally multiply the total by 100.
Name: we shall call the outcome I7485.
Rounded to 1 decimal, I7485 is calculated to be 5.3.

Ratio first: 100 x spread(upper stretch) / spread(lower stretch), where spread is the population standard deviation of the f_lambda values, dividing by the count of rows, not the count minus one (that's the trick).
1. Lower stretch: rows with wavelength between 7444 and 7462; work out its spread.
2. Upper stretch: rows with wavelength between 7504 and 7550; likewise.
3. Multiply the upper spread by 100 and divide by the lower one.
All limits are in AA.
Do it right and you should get 137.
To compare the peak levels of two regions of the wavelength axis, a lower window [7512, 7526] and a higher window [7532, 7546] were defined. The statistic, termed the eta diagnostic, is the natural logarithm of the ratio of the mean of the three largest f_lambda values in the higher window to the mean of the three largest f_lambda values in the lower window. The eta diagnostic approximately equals 0.05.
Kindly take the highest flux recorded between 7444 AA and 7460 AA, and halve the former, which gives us 31.5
